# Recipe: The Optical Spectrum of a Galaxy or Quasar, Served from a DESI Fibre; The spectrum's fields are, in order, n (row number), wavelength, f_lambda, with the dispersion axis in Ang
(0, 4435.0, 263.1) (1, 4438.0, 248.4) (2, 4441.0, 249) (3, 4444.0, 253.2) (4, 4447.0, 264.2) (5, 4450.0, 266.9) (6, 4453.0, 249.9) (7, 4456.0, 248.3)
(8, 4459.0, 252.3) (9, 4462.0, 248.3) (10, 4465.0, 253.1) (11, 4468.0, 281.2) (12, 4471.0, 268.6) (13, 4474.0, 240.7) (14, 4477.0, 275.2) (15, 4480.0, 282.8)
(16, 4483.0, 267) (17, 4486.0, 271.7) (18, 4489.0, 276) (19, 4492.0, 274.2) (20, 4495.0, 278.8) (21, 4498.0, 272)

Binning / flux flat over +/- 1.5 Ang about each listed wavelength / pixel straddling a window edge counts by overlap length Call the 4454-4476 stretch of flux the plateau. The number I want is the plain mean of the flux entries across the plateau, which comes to 256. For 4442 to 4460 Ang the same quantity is 256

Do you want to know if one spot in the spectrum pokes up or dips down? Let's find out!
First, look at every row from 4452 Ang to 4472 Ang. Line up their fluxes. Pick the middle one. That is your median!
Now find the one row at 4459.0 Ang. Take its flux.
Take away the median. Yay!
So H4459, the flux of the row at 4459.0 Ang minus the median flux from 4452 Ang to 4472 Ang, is 0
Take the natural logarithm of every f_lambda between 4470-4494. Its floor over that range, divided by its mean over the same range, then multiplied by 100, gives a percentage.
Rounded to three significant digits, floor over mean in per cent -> 98.0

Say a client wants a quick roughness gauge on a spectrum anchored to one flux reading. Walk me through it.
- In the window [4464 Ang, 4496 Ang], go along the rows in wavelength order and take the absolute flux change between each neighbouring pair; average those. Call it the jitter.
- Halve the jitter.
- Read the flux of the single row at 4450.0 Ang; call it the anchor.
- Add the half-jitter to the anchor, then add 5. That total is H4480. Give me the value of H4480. 279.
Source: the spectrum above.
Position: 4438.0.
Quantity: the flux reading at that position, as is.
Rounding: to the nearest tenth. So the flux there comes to 248.4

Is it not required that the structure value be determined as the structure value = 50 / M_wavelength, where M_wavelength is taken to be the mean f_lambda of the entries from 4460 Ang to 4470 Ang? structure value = 0.192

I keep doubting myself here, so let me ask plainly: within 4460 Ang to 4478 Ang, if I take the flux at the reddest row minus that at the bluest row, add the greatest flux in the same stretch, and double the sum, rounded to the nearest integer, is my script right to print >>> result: 616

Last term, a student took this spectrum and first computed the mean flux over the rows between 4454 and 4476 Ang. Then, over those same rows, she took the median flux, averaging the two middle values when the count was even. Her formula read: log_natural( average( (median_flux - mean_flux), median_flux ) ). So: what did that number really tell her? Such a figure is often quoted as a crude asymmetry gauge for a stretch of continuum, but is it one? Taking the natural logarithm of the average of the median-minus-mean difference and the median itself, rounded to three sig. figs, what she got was 4.82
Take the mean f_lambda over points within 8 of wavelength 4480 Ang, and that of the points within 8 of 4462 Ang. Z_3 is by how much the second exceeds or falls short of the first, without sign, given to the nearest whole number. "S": 11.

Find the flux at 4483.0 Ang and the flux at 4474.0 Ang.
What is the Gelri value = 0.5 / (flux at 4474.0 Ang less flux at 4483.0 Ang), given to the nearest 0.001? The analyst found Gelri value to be -0.019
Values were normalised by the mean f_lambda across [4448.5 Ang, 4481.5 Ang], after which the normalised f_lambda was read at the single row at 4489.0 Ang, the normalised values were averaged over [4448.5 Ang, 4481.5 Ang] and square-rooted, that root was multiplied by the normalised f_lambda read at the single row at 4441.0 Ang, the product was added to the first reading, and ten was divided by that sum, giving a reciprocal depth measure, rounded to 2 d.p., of 4.97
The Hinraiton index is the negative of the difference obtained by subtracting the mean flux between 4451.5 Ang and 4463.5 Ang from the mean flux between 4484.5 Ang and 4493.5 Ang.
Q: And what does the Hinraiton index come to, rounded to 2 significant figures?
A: -24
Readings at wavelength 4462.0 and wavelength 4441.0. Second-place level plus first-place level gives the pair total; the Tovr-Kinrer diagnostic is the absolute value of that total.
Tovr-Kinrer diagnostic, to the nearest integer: 497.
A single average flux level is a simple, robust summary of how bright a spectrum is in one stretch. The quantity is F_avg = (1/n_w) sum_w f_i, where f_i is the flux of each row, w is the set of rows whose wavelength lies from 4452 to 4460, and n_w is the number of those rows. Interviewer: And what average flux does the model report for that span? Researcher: 250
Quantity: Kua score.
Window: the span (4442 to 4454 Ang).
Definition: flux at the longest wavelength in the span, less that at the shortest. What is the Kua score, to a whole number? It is -3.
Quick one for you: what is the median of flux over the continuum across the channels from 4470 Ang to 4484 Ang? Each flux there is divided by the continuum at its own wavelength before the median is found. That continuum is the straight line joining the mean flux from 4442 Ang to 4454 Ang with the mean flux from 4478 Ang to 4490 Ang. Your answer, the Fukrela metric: 1.00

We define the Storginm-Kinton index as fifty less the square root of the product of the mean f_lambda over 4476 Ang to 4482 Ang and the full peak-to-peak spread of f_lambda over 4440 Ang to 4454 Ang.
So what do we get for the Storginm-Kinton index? -21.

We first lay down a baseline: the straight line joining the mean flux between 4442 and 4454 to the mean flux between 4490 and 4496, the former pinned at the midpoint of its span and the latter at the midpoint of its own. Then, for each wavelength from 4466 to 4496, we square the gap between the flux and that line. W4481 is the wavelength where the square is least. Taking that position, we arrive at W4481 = 4471.0 Ang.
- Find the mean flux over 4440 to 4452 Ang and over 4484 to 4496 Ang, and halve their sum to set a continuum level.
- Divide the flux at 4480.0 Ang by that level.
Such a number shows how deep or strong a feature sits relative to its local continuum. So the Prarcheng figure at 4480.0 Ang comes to 1.06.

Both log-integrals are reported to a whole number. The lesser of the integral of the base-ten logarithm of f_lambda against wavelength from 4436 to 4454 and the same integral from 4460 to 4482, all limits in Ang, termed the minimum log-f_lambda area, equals 43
